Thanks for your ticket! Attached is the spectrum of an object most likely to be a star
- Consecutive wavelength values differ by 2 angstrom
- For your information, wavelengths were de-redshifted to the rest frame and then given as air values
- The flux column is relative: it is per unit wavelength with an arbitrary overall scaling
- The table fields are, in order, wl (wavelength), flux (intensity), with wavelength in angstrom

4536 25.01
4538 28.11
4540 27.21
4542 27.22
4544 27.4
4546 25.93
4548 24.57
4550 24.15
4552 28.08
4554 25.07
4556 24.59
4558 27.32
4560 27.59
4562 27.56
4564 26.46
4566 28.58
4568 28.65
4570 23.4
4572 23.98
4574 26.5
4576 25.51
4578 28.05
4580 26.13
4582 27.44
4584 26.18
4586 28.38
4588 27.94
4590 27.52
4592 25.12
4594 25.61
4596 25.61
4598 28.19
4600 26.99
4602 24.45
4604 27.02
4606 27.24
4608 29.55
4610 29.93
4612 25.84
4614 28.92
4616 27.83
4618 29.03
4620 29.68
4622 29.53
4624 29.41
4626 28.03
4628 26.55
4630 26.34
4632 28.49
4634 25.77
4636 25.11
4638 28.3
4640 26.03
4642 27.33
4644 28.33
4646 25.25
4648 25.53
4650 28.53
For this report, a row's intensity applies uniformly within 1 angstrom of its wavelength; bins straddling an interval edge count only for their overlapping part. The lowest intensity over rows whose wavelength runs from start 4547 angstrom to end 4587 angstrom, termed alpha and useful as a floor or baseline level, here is 23.4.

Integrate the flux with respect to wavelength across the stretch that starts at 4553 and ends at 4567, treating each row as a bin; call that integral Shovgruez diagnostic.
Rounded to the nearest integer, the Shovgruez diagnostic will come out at 374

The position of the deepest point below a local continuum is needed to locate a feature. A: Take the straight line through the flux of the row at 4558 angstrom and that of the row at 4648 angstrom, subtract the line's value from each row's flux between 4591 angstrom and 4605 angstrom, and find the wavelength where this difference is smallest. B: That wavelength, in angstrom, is 4602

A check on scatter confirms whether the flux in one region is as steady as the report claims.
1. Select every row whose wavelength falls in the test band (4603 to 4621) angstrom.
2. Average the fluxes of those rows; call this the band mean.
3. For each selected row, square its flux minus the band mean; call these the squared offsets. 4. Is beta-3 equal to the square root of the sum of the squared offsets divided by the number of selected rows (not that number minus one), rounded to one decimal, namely 1.3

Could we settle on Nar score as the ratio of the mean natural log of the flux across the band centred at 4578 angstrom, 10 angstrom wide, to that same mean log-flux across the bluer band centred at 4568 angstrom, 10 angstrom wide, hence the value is 1.01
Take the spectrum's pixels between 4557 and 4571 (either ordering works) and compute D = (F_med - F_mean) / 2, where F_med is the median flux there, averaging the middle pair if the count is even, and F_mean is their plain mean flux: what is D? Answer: 0.24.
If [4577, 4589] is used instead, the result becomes 0.17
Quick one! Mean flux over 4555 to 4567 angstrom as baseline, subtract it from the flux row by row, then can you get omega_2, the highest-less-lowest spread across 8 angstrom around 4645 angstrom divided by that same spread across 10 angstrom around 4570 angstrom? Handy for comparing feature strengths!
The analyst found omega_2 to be 0.59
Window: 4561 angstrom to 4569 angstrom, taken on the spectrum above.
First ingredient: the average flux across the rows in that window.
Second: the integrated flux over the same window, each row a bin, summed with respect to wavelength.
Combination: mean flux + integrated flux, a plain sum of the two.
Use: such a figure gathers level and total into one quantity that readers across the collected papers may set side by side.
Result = 250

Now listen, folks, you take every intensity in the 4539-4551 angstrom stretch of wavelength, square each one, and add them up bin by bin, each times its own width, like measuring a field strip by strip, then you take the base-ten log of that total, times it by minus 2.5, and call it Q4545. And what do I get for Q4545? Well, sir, -9.78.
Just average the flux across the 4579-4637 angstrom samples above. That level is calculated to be 27.37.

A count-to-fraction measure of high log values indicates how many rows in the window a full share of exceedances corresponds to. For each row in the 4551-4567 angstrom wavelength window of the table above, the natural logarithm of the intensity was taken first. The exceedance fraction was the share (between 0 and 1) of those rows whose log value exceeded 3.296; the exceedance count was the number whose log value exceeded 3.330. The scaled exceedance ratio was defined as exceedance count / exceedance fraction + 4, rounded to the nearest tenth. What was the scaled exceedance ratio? 7.2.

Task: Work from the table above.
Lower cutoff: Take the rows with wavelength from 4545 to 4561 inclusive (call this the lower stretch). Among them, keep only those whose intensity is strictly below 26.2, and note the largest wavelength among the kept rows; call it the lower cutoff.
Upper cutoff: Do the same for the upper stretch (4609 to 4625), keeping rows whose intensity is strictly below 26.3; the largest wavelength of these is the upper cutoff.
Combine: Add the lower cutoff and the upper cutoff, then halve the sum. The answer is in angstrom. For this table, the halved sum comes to 4584 angstrom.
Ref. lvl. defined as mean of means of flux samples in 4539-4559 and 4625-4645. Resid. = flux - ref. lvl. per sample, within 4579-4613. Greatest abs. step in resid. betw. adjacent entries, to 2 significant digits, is 4.1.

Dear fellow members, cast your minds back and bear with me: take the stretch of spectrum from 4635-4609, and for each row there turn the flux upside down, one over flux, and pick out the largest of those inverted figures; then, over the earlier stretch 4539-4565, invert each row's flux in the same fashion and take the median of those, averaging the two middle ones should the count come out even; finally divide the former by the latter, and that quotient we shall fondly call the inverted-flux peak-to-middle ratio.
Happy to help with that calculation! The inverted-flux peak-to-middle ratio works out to 1.06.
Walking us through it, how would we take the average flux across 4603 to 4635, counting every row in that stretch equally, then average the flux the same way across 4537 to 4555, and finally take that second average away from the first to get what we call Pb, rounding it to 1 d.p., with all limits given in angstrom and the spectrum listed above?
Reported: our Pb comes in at 1.7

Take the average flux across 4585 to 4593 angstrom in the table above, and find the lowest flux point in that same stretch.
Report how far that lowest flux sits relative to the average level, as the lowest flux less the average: -2.12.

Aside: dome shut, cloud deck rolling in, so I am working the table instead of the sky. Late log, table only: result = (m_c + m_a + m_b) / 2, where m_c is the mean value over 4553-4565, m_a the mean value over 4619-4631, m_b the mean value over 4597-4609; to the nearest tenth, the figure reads 41.0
